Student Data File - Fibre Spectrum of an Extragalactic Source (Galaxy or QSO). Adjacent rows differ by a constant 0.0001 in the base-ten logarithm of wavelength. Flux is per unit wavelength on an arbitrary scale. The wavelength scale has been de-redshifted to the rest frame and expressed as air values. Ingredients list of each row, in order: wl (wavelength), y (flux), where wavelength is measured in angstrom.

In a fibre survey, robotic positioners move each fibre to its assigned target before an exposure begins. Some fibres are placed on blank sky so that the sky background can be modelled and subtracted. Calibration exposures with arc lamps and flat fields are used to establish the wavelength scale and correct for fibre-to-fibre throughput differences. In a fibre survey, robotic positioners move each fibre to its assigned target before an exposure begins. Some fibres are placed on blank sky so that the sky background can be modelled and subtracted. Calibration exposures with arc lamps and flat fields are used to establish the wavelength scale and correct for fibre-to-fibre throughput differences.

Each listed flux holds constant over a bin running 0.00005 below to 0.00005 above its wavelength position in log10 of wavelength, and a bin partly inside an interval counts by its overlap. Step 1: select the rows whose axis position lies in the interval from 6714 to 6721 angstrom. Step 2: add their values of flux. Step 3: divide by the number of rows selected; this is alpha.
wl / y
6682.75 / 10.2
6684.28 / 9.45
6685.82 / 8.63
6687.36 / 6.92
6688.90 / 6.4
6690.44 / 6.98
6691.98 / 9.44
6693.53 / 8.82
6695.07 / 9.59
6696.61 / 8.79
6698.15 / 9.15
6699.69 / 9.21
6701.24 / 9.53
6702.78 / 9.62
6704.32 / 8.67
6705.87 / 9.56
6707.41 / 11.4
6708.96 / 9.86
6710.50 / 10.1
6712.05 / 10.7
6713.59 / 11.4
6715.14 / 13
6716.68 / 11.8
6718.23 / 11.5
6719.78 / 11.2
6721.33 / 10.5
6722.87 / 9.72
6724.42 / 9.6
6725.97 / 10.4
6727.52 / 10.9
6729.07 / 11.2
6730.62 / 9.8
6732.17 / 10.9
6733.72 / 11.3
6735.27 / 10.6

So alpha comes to 11.9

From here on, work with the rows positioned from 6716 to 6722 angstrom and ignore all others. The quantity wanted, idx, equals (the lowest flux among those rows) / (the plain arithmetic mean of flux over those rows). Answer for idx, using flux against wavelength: 0.93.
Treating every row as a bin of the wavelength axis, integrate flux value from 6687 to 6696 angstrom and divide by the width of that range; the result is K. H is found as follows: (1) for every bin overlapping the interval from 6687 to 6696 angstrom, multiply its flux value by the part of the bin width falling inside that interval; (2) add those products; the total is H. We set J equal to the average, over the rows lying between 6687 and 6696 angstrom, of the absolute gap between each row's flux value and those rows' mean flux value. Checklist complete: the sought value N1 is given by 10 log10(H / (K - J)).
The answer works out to 10.3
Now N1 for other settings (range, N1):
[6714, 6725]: 10.8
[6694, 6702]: 9.1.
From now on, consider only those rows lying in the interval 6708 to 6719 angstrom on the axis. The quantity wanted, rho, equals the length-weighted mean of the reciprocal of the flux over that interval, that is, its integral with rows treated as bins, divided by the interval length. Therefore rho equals 0.090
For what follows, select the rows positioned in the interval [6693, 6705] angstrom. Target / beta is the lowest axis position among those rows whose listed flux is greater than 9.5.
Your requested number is 6695.07 angstrom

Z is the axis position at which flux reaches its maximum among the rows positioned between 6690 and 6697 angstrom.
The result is 6695.07 angstrom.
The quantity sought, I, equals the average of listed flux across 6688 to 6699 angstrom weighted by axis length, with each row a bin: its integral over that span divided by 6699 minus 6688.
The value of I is 8.4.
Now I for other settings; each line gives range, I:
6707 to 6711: 10.4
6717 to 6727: 10.6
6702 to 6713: 10.0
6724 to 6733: 10.5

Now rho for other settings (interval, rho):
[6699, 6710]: 0.104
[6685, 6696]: 0.126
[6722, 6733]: 0.097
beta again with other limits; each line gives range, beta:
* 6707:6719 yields 6707.41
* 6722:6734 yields 6722.87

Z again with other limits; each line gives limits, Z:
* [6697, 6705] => 6702.78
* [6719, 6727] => 6719.78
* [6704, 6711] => 6707.41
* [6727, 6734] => 6733.72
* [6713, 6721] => 6715.14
